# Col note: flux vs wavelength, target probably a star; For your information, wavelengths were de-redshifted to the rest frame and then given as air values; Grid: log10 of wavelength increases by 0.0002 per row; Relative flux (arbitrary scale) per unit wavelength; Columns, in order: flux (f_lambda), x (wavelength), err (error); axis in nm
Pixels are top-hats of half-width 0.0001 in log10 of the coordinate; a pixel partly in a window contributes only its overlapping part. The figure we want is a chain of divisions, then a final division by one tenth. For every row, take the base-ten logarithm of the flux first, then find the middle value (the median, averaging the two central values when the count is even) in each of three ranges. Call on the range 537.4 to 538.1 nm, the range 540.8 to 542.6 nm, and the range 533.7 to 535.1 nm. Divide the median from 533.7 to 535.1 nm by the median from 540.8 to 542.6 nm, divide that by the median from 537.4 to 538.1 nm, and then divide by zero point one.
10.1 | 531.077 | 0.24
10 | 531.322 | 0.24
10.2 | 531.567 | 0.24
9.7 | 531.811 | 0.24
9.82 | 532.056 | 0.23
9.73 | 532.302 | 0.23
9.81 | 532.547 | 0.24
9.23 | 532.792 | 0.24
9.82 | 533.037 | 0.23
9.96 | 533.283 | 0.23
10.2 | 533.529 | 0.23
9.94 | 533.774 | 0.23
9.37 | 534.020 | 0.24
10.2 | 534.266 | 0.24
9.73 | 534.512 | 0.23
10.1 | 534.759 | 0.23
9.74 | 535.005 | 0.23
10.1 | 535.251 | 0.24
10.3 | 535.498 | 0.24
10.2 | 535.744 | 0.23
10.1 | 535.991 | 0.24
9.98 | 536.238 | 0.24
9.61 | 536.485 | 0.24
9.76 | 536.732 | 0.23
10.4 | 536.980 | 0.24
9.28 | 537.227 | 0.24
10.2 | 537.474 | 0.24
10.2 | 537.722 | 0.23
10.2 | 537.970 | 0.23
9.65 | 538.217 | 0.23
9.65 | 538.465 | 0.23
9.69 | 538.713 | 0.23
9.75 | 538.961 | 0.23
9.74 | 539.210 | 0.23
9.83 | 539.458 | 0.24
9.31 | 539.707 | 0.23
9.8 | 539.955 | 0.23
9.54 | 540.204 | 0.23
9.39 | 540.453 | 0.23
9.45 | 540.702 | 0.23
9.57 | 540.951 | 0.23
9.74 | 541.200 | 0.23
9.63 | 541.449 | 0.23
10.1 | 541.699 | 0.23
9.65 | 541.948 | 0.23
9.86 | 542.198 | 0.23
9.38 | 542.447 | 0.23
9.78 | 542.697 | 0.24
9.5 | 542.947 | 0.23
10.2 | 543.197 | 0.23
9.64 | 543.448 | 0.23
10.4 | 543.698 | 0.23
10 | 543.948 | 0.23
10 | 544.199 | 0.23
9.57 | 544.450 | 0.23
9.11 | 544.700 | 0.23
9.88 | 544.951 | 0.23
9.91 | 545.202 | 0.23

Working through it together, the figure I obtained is 10.0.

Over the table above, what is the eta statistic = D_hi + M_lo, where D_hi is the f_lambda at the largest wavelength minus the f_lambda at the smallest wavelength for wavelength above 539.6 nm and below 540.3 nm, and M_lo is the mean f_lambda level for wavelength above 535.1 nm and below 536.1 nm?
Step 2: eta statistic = 10.4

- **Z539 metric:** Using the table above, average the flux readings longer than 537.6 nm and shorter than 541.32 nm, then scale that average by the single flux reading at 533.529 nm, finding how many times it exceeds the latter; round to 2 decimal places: 0.95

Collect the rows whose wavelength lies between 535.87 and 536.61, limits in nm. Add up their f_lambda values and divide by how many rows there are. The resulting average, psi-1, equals 9.90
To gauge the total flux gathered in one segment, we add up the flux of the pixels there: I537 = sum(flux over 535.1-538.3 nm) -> 130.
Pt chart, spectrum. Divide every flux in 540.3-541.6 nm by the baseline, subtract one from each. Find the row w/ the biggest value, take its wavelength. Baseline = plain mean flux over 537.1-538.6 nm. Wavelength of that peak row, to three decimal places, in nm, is 541.200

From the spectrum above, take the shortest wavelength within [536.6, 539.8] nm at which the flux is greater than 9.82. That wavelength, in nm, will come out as 536.980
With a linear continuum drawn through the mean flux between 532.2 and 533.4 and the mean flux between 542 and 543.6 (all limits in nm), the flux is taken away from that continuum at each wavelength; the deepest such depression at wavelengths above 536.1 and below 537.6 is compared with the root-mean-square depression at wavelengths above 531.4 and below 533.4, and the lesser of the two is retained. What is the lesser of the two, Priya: 0.27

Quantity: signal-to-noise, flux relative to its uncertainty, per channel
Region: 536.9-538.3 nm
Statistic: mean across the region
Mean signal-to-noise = 42.5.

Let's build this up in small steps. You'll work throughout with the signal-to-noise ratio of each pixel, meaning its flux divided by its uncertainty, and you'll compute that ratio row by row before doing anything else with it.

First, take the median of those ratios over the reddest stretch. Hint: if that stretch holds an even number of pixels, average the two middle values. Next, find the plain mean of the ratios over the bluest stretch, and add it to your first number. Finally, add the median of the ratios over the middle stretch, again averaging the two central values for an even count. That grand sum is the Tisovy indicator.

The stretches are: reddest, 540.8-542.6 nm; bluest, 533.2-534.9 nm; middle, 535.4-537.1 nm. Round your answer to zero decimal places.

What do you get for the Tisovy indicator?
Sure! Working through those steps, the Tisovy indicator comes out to 127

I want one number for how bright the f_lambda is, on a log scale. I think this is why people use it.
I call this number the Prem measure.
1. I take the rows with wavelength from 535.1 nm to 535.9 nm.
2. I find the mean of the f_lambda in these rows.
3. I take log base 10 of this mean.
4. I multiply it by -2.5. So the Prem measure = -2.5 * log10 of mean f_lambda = -2.52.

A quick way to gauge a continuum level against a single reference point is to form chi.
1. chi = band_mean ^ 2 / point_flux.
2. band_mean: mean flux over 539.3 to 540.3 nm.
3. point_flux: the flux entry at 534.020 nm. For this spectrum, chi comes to 9.9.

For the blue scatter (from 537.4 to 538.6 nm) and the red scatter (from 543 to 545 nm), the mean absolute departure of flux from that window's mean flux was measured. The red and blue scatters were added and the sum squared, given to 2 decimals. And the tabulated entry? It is 0.33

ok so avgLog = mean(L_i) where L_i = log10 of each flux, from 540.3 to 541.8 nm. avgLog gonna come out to 0.984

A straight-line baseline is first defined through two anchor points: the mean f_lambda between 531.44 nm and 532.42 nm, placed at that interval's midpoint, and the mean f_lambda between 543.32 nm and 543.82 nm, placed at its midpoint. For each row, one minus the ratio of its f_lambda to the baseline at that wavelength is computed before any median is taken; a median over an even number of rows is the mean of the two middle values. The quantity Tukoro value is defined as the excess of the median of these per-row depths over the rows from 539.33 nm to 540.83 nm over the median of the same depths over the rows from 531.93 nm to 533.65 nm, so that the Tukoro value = 0.04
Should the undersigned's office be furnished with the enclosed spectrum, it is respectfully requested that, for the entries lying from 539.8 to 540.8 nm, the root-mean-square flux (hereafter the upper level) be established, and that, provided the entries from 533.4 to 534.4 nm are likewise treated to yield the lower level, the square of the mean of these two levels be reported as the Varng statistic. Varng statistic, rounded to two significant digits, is 95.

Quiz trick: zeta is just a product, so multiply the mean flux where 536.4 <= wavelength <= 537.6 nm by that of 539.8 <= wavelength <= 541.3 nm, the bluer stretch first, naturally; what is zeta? 94.4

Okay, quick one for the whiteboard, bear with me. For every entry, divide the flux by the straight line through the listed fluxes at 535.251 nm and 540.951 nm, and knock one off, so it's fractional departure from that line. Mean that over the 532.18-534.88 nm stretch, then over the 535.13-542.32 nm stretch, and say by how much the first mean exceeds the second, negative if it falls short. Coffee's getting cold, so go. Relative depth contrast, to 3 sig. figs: -0.0462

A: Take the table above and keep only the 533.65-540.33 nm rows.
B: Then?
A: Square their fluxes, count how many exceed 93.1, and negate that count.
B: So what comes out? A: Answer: -22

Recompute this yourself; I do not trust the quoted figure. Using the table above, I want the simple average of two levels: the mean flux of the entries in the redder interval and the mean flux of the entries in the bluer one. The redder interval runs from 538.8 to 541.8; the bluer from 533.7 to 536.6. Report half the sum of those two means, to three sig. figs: 9.80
